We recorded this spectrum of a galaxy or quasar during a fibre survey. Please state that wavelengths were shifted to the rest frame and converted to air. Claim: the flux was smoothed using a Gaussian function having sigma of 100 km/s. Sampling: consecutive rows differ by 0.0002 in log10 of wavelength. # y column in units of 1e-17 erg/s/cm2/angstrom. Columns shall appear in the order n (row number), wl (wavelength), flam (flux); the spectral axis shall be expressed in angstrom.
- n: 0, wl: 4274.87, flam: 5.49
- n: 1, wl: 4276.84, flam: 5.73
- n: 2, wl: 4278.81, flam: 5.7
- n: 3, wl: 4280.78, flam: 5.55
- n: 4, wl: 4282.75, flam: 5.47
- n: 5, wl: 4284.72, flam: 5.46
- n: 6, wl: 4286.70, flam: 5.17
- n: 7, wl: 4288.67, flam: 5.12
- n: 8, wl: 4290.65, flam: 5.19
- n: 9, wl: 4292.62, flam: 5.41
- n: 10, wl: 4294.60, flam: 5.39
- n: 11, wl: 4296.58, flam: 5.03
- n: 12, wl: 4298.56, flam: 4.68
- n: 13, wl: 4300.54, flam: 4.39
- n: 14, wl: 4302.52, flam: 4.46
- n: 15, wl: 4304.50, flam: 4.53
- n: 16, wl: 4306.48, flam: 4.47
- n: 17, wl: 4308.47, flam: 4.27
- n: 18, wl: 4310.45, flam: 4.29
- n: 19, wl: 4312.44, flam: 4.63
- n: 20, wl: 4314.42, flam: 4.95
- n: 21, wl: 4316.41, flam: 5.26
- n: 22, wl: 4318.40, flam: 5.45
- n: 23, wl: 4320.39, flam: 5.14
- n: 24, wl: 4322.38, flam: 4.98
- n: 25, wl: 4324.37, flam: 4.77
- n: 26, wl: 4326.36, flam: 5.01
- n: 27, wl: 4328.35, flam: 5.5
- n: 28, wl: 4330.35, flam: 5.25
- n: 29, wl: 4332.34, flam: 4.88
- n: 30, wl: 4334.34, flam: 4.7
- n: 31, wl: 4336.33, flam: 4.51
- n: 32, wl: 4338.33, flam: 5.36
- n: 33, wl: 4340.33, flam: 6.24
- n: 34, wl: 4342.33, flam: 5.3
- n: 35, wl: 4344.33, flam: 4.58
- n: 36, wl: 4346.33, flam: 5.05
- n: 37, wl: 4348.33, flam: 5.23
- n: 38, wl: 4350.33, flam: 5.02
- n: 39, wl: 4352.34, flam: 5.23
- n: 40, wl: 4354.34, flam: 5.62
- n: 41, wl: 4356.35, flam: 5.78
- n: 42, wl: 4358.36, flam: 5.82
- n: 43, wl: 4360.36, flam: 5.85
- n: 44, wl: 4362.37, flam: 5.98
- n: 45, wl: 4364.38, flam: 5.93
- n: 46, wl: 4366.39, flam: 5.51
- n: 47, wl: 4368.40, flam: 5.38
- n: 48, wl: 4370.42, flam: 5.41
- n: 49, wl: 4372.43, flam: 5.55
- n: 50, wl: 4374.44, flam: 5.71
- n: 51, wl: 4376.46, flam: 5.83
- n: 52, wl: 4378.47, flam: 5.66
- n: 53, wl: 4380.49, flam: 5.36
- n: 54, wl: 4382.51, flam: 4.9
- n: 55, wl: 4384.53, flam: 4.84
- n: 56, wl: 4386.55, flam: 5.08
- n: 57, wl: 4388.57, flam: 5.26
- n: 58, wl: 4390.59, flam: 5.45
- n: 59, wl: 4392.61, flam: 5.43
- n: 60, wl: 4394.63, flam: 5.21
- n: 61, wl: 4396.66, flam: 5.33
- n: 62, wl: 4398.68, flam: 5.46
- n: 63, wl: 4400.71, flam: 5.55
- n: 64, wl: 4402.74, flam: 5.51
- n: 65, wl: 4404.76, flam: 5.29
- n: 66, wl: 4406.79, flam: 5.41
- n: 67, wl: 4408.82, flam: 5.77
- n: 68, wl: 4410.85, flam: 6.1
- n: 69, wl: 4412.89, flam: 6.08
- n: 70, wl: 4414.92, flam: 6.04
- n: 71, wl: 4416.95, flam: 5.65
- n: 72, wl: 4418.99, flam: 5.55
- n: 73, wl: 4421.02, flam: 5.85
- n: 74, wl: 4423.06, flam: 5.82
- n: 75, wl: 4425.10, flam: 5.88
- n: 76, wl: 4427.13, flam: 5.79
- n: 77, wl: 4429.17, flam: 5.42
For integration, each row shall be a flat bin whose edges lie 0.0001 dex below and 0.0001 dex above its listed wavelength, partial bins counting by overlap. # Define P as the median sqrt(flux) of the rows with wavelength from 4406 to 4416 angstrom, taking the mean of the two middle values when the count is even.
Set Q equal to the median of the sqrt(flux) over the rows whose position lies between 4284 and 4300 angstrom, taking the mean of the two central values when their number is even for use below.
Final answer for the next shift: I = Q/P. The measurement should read 0.93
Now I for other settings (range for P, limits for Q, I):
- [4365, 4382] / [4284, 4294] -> 0.97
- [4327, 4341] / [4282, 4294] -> 1.00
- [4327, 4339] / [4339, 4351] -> 1.01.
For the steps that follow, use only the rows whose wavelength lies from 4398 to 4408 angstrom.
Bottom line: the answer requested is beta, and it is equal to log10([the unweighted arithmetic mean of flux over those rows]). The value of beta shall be 0.736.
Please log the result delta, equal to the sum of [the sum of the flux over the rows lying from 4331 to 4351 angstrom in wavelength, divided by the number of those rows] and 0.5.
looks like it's 5.6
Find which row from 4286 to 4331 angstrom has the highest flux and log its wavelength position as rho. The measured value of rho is 4328.35 angstrom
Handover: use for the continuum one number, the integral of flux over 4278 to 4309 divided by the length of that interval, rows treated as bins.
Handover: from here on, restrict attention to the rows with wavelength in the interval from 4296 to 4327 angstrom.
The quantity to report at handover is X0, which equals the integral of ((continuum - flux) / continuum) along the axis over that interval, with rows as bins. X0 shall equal 1.6 angstrom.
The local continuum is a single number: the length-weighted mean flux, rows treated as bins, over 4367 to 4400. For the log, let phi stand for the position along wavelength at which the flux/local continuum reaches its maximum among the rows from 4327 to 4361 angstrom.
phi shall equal 4340.33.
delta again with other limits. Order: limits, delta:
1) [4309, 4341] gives 5.6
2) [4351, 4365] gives 6.2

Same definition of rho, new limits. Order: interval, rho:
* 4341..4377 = 4362.37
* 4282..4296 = 4282.75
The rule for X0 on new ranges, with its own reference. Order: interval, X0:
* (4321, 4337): 0.2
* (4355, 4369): -2.0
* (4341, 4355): -0.4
